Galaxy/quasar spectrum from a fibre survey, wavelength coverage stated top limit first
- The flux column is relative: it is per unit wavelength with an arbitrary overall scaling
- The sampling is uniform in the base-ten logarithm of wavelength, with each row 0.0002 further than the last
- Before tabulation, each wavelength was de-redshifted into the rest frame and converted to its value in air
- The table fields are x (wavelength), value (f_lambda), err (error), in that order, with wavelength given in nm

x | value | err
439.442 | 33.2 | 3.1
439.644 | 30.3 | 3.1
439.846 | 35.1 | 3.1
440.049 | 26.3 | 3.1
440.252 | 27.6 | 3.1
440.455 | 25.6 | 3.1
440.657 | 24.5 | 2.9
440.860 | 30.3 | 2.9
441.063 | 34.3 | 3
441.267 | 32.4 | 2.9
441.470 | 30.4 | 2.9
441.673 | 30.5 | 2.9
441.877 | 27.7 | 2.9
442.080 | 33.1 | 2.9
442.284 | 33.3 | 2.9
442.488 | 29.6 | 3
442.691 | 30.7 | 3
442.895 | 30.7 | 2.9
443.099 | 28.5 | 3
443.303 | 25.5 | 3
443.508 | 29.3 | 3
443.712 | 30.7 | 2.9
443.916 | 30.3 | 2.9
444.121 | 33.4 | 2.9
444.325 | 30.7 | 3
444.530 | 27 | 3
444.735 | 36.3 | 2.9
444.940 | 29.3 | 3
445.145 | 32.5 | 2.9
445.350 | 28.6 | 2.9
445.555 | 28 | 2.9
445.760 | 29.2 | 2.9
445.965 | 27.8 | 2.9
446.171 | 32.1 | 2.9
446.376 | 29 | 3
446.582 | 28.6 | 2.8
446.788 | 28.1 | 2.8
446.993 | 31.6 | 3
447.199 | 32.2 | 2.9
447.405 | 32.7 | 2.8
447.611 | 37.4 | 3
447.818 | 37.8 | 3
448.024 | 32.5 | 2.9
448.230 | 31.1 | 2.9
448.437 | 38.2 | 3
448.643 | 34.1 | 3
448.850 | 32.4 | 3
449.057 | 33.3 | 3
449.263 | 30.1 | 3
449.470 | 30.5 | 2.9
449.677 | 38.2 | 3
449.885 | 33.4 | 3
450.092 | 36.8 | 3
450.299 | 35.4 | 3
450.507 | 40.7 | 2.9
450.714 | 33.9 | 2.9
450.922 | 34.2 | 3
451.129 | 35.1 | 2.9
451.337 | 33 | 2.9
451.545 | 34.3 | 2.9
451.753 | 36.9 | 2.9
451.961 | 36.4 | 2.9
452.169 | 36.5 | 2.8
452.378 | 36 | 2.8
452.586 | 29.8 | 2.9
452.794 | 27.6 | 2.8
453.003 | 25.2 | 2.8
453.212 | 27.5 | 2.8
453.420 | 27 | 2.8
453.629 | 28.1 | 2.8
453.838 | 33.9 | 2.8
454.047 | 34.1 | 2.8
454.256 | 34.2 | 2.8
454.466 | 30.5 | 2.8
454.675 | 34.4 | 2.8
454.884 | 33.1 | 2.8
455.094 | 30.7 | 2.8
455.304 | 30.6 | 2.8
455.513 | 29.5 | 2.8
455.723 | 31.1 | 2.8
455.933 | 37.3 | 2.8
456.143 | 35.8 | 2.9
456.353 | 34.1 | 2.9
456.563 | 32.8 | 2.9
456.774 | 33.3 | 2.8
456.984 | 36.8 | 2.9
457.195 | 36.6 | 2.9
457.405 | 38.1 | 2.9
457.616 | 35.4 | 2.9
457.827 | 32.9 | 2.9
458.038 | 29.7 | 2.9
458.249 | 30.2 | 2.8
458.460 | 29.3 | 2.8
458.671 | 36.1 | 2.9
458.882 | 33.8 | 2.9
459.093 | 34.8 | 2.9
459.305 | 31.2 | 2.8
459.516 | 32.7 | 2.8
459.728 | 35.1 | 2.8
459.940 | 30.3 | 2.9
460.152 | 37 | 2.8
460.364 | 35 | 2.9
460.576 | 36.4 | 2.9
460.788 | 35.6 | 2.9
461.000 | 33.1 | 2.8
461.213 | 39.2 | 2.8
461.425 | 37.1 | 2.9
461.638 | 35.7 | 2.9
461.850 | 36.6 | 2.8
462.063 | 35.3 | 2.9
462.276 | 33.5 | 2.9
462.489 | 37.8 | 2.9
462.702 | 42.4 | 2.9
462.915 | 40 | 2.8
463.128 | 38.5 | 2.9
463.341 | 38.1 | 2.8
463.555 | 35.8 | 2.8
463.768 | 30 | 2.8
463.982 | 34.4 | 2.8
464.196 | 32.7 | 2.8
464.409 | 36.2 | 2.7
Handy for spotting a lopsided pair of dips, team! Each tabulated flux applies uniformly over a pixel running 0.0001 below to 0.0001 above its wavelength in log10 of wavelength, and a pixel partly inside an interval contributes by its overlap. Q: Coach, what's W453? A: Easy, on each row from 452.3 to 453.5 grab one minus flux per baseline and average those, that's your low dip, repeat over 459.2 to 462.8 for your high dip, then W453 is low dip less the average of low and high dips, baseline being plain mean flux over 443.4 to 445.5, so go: 0.11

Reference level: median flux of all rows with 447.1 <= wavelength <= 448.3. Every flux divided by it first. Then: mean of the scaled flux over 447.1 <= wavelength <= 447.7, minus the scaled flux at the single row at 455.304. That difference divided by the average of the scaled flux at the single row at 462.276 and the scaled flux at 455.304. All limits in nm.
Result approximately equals 0.11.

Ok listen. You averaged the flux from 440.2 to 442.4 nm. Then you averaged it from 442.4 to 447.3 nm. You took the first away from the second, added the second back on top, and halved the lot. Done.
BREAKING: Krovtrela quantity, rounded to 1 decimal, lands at 15.0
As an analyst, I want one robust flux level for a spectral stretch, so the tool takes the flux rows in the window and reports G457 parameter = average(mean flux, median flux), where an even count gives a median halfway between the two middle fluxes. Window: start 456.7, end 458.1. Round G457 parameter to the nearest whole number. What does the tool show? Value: 35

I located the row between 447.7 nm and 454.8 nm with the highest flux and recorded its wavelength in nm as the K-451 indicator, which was 450.507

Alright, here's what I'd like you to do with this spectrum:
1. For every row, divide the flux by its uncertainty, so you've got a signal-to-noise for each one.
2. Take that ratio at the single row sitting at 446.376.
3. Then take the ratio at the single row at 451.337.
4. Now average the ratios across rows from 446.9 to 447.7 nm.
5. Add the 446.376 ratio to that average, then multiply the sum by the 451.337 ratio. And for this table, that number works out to 240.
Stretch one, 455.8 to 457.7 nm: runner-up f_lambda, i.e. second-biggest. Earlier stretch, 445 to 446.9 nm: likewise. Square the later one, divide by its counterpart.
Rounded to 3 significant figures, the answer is 43.3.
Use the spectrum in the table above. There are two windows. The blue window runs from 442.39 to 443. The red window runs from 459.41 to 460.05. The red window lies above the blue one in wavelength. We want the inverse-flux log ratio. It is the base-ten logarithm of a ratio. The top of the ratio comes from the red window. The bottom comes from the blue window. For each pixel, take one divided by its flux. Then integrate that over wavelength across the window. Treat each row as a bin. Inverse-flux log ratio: -0.01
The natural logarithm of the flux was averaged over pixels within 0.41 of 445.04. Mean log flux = 3.45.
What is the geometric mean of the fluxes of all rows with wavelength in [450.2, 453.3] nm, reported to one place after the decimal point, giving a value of 33.2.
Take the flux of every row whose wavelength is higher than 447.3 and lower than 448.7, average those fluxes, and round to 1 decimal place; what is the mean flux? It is 34.8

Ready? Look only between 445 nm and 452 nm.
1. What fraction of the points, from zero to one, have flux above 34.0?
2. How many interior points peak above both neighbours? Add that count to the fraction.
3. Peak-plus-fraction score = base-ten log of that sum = 1.02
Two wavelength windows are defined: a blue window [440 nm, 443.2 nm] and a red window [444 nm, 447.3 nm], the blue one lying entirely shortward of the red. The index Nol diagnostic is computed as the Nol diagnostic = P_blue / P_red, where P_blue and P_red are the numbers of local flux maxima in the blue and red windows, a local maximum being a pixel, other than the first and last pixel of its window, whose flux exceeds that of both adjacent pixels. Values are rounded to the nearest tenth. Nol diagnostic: 1.0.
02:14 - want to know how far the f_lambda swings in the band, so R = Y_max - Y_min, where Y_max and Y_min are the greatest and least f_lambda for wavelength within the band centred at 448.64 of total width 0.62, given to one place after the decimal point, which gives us 5.8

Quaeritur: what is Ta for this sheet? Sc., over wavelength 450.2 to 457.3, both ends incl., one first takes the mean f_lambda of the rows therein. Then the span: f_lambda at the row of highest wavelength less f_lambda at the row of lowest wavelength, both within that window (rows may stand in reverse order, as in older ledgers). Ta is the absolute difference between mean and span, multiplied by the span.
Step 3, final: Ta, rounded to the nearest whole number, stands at 38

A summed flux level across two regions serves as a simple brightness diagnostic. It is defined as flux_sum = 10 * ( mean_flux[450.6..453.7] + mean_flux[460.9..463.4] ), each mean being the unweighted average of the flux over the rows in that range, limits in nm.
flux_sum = 694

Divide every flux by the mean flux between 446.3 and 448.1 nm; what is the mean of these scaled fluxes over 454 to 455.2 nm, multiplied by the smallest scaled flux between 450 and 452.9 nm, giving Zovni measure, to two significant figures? 0.87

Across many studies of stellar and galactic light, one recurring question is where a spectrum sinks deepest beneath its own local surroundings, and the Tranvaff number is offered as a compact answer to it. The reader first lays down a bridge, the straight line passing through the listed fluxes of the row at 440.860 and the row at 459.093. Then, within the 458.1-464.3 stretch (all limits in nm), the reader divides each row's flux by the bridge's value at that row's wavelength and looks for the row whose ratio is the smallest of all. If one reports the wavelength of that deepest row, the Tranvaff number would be 463.768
